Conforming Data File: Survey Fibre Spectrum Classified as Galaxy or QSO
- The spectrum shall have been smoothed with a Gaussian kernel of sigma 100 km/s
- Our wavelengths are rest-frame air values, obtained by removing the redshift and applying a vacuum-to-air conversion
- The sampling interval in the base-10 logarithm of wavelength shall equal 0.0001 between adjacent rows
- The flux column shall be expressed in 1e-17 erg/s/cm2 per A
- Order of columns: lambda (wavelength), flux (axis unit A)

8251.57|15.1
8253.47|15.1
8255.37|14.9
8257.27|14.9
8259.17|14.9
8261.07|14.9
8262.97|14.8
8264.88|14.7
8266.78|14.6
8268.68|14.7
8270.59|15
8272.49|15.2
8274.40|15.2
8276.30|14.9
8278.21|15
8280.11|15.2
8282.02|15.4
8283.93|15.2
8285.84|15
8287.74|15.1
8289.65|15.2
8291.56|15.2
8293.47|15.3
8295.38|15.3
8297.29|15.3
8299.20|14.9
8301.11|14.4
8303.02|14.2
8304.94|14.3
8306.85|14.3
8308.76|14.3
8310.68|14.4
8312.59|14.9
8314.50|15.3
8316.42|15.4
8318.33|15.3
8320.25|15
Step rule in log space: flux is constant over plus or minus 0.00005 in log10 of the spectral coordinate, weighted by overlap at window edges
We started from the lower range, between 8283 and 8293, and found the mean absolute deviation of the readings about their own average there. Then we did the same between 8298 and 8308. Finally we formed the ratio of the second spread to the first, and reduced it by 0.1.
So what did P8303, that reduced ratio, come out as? 2.6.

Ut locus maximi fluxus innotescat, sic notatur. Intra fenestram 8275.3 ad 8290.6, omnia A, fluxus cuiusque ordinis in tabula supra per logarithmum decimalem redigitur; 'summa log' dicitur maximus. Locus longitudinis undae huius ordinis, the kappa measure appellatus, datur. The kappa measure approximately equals 8282.02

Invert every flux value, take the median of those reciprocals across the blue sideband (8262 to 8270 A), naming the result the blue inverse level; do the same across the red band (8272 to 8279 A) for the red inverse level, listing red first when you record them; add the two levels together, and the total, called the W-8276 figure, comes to 0.134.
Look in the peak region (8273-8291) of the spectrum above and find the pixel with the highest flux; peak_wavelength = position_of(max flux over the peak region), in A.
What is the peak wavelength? 8282.02 A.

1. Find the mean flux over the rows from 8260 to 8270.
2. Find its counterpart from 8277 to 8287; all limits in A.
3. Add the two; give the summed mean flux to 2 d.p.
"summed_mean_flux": 29.90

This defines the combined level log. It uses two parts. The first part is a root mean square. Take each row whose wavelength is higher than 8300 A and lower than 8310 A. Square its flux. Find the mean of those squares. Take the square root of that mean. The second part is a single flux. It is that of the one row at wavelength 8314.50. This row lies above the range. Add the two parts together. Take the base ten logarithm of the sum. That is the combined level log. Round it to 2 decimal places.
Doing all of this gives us 1.47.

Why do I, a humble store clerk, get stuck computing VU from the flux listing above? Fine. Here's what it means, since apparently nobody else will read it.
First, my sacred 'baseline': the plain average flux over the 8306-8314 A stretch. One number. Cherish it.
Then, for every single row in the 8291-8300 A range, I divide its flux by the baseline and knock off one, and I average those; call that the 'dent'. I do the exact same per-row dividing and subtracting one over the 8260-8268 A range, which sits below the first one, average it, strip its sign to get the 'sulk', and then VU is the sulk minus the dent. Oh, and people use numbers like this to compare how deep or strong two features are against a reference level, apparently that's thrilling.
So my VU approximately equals -0.03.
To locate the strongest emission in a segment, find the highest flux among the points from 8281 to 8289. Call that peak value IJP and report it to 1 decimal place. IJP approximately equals 15.4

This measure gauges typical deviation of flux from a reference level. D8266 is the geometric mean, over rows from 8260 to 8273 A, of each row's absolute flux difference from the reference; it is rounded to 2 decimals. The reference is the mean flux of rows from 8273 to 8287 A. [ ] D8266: 0.25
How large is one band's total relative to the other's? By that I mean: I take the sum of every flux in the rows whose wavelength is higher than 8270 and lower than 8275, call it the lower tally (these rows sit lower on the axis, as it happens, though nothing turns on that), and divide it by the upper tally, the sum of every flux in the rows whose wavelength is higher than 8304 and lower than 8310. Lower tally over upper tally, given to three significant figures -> 1.06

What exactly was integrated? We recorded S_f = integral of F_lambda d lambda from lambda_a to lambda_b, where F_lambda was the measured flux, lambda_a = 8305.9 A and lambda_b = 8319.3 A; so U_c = 198.9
